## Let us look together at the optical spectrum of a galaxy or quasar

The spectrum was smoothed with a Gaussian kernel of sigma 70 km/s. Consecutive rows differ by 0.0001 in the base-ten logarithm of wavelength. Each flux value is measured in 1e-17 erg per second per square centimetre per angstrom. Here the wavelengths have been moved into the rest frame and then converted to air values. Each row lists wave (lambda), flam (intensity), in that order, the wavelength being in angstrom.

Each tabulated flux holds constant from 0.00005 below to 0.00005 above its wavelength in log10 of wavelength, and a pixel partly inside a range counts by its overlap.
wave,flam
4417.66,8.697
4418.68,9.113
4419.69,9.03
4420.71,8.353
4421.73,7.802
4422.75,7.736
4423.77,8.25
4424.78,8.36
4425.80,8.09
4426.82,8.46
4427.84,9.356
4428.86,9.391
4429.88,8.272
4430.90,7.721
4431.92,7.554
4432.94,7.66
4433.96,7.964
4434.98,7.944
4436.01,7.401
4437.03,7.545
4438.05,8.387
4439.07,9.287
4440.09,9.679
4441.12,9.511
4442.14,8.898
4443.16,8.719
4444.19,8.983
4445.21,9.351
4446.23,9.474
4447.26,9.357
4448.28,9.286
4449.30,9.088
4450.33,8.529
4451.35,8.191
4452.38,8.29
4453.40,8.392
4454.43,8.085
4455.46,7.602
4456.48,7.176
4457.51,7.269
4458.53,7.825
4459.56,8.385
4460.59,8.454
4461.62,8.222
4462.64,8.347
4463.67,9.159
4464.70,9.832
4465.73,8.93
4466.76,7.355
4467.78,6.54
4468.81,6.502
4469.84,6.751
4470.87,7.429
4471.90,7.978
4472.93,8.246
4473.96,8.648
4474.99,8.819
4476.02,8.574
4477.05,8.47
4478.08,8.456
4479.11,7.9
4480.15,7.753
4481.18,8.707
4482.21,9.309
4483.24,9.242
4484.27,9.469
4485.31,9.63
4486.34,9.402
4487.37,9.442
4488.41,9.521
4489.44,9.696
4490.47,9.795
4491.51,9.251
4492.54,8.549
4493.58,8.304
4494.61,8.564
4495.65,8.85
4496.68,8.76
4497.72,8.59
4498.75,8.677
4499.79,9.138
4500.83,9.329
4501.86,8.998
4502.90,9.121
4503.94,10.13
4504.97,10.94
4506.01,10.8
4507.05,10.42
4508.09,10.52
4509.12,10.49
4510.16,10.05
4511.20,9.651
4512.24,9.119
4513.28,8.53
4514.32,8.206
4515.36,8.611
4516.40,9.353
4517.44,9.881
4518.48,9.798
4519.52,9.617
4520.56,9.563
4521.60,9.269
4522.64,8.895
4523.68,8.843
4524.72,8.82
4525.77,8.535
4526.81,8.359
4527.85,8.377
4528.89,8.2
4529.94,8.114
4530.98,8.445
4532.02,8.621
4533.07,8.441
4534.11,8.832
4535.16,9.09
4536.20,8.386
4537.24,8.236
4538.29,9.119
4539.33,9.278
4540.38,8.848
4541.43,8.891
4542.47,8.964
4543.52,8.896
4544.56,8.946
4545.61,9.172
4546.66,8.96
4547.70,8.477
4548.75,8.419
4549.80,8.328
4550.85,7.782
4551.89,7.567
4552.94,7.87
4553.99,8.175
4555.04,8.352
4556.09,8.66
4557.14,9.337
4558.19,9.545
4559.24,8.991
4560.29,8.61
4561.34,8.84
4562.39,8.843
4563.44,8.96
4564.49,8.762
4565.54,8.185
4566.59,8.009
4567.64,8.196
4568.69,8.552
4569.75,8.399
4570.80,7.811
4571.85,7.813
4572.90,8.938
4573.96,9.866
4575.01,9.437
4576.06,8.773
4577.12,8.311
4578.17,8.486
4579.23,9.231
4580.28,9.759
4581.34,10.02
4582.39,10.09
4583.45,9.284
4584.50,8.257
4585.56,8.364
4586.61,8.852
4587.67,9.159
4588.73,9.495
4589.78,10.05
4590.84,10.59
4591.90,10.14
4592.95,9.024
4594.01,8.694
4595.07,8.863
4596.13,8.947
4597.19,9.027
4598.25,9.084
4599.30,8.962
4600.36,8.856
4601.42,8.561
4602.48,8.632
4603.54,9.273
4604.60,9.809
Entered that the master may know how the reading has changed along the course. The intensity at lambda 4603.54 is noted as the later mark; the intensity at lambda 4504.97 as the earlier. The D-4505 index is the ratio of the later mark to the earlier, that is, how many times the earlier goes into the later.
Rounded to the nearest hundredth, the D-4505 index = 0.85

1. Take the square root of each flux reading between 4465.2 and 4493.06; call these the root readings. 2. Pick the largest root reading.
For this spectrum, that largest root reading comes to 3.13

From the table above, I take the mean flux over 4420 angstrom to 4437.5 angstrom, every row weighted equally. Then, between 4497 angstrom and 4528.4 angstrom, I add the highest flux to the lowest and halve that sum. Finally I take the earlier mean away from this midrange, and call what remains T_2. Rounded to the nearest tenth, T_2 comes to 1.5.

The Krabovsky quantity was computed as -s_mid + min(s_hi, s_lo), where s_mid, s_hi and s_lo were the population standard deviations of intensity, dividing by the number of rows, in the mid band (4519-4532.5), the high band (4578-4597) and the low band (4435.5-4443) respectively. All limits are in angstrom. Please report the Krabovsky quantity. 0.19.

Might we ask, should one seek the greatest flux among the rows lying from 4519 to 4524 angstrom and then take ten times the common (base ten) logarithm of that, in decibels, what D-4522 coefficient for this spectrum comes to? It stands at 9.83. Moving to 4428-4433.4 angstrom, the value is 9.73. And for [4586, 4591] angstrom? 10.25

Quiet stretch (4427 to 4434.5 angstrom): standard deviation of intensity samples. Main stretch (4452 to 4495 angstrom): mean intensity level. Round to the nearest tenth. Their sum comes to 9.2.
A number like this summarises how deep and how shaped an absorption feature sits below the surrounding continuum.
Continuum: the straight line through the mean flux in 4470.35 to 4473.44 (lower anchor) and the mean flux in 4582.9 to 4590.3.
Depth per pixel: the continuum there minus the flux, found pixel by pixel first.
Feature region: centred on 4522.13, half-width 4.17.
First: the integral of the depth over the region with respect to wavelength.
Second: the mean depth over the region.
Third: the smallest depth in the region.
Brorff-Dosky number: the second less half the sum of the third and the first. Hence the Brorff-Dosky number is 3.1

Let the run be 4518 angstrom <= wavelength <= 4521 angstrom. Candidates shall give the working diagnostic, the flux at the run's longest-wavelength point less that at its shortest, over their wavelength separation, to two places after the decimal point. -0.11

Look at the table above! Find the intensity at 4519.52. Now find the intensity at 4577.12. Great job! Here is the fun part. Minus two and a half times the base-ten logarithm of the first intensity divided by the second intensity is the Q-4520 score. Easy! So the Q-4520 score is -0.16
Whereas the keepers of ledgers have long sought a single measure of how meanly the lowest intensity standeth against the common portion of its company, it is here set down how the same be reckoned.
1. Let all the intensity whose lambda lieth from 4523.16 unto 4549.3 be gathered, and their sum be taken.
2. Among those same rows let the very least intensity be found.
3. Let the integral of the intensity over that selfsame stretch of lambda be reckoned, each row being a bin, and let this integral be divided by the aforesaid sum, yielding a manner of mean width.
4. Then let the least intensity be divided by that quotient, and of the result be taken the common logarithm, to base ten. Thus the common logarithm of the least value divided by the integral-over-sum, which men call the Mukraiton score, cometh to 0.890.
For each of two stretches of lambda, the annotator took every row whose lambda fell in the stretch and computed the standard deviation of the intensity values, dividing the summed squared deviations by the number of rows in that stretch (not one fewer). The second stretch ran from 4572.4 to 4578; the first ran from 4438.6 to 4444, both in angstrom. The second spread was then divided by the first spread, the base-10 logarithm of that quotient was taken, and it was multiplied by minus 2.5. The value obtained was -0.4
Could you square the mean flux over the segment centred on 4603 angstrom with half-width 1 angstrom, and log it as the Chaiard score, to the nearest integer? 80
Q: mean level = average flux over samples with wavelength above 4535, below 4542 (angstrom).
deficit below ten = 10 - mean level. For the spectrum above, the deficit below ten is 1.2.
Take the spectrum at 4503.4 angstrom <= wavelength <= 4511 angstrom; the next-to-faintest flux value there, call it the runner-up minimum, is 10.13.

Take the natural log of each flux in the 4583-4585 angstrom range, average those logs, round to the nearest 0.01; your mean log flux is 2.17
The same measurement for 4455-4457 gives 2.00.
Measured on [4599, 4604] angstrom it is 2.18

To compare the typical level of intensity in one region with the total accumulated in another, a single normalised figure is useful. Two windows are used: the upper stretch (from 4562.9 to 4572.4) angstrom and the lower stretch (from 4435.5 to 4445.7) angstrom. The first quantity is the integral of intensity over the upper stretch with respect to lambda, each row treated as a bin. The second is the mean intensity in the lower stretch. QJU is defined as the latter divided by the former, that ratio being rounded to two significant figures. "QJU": 0.11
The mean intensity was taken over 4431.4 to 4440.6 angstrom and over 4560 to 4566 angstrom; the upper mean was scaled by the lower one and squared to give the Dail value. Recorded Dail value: 1.14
